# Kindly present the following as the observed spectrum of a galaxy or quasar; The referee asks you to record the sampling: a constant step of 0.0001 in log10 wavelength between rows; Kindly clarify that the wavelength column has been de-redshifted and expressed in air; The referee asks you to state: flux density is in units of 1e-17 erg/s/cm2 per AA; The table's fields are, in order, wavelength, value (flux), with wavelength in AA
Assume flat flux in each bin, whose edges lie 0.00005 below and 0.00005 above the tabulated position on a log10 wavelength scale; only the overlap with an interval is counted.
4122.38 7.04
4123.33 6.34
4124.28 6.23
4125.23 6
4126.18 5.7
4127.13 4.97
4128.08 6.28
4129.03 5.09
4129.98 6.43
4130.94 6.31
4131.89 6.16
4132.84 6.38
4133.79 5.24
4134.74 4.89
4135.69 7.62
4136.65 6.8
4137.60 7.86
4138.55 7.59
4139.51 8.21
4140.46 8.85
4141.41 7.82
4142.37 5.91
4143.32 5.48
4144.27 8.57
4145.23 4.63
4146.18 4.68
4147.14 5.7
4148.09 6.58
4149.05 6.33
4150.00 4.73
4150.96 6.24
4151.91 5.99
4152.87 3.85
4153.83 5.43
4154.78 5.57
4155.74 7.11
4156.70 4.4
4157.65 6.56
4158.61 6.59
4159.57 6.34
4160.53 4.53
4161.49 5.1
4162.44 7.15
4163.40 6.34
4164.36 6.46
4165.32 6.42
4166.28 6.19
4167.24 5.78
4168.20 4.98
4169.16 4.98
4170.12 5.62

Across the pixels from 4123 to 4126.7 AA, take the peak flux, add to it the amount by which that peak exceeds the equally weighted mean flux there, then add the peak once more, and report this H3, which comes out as 13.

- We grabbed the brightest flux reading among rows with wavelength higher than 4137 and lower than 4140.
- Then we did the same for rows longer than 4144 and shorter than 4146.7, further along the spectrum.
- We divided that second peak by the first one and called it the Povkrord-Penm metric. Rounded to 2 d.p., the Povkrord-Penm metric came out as 1.04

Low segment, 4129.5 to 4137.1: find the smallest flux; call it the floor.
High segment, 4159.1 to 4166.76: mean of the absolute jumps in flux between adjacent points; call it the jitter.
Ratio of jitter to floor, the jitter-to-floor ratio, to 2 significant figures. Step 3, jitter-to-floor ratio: 0.16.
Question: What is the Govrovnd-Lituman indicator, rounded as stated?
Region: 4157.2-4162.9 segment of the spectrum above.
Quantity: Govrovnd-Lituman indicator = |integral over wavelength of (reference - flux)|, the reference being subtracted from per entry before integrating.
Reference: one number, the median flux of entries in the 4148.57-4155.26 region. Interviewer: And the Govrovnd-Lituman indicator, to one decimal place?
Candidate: 2.7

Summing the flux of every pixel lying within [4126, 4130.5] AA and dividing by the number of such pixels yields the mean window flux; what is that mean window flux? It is 5.69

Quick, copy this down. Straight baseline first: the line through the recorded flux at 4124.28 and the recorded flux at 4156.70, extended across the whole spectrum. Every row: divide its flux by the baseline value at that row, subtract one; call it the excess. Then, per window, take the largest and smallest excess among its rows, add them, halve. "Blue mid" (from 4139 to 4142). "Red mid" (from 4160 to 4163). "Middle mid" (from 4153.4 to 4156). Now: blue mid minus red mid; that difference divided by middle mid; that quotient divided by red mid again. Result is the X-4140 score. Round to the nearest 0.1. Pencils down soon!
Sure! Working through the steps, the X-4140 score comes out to 1.0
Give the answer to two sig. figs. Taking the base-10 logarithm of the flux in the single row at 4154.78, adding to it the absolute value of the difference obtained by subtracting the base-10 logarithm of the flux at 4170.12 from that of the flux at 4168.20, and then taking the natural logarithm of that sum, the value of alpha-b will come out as -0.23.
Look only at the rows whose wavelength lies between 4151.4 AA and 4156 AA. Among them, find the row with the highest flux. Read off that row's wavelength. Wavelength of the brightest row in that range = 4155.74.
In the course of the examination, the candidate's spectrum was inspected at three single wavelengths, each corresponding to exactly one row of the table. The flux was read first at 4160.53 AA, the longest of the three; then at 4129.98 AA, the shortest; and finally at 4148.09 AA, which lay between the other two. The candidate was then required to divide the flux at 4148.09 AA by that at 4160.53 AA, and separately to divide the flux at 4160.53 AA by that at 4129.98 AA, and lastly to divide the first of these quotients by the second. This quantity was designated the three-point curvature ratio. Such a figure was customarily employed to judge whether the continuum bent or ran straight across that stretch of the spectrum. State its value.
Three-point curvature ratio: 2.1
